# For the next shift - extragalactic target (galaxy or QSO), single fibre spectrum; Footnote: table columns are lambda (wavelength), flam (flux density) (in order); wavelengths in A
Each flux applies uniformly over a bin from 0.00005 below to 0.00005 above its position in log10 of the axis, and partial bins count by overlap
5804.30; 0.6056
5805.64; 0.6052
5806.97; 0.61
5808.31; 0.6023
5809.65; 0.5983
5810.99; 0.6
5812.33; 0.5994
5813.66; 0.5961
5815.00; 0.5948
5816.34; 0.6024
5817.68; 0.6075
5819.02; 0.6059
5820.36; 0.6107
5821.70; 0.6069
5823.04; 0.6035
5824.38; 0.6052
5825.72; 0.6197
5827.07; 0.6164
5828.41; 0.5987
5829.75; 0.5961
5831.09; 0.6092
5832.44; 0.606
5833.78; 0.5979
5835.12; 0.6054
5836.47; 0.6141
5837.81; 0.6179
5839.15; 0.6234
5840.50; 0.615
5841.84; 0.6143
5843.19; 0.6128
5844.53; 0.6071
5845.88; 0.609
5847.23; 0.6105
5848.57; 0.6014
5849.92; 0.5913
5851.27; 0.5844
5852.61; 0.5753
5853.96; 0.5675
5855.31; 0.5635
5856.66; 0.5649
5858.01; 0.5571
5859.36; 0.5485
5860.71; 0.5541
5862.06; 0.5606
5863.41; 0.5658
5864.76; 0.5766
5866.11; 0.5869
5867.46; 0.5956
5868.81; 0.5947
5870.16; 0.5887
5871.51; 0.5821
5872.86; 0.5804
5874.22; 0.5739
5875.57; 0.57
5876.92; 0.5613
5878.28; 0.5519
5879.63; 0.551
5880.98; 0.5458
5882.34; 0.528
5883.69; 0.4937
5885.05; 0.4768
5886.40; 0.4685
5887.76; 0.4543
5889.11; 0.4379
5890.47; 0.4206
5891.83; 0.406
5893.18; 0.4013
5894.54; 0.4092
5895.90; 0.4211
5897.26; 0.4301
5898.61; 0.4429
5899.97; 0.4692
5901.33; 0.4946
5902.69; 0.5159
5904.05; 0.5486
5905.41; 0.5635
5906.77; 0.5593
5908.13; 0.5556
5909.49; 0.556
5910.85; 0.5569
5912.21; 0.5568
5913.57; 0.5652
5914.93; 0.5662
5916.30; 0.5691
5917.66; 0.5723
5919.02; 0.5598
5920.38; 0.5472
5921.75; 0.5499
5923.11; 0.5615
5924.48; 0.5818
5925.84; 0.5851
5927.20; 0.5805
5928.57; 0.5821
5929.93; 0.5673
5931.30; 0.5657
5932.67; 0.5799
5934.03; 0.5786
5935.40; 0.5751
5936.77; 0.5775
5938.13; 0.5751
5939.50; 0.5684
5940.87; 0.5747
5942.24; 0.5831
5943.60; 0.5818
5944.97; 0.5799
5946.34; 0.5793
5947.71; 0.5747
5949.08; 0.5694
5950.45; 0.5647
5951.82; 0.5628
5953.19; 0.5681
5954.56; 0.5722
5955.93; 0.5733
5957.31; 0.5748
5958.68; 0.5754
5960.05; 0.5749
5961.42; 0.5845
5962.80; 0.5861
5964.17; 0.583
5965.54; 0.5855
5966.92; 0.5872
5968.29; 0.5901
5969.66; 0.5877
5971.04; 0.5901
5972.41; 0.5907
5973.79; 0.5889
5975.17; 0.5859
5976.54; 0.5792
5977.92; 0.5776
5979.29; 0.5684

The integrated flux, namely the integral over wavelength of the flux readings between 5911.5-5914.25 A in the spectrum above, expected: 1.5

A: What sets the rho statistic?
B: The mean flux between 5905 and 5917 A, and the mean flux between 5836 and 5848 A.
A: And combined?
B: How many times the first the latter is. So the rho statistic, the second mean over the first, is 1.09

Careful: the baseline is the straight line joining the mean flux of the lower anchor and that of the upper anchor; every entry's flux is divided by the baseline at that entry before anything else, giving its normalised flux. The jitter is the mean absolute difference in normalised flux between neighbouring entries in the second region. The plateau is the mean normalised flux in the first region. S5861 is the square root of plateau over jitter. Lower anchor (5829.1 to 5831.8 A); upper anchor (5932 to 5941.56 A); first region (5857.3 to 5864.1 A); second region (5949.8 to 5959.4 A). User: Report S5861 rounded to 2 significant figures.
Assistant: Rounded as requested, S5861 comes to 14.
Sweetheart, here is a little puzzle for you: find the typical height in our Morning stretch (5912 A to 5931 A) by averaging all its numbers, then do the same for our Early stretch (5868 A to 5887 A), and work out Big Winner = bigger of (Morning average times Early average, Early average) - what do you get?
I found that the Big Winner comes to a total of 0.55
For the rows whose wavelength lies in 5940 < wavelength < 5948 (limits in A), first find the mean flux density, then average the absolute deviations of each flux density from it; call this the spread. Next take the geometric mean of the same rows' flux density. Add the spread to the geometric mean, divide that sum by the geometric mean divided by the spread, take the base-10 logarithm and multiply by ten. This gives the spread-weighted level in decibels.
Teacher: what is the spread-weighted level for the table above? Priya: -25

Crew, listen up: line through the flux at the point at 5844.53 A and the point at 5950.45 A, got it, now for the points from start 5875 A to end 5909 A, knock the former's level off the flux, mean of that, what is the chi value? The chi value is -0.097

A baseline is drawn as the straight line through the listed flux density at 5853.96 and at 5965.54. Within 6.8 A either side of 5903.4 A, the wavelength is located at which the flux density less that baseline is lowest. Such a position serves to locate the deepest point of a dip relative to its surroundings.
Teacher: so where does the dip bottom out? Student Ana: 5897.26 A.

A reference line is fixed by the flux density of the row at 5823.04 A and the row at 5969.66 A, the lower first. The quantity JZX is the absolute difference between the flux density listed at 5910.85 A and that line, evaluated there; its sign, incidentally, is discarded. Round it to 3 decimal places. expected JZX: 0.037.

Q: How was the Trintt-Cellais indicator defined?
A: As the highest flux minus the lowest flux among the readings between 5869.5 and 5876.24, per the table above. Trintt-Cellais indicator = 0.019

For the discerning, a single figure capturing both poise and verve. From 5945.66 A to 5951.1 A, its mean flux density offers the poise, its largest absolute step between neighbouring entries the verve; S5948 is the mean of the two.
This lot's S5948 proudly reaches 0.289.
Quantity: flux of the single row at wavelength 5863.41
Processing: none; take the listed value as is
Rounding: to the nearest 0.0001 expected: 0.5658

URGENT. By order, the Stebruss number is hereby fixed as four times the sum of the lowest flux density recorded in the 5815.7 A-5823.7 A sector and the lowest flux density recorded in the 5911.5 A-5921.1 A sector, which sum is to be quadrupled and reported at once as 4.60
